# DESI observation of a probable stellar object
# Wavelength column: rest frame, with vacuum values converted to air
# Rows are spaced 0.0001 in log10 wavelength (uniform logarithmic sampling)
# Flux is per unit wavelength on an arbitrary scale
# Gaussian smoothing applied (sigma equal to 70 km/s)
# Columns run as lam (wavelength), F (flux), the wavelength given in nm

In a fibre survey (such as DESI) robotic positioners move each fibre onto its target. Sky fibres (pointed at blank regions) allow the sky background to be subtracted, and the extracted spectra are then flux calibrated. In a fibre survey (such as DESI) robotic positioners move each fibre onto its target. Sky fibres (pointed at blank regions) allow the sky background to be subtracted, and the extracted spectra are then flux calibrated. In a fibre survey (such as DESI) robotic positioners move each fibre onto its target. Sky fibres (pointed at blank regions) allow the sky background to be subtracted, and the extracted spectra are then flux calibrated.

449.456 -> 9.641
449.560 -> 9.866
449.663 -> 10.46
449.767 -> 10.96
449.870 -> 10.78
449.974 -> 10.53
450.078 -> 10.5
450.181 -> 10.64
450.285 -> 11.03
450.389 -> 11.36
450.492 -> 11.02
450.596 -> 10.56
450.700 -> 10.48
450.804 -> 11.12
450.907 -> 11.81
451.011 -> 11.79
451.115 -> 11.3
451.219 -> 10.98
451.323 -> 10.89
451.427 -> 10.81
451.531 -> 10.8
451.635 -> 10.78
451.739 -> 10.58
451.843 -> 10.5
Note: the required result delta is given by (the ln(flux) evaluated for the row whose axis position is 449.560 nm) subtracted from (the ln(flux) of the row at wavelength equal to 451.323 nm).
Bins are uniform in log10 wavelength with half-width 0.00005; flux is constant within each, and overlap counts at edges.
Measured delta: 0.099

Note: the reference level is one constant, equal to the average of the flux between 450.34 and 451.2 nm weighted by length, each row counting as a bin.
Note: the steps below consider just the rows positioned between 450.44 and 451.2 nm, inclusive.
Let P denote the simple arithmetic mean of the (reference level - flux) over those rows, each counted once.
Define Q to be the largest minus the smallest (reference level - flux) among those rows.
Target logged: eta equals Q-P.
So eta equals 1.31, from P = 0.02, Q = 1.33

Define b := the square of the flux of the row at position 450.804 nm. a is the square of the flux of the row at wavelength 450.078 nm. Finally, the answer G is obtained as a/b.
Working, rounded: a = 110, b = 124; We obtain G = 0.89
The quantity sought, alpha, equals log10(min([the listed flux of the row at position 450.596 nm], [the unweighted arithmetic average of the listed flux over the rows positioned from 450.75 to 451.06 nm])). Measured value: 1.02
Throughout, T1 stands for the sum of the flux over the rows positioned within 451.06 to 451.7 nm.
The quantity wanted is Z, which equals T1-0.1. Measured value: 65.5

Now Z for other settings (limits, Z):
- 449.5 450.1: 63.0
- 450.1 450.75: 65.0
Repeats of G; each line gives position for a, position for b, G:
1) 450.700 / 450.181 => 0.97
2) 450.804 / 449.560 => 1.27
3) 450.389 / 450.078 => 1.17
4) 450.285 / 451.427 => 1.04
